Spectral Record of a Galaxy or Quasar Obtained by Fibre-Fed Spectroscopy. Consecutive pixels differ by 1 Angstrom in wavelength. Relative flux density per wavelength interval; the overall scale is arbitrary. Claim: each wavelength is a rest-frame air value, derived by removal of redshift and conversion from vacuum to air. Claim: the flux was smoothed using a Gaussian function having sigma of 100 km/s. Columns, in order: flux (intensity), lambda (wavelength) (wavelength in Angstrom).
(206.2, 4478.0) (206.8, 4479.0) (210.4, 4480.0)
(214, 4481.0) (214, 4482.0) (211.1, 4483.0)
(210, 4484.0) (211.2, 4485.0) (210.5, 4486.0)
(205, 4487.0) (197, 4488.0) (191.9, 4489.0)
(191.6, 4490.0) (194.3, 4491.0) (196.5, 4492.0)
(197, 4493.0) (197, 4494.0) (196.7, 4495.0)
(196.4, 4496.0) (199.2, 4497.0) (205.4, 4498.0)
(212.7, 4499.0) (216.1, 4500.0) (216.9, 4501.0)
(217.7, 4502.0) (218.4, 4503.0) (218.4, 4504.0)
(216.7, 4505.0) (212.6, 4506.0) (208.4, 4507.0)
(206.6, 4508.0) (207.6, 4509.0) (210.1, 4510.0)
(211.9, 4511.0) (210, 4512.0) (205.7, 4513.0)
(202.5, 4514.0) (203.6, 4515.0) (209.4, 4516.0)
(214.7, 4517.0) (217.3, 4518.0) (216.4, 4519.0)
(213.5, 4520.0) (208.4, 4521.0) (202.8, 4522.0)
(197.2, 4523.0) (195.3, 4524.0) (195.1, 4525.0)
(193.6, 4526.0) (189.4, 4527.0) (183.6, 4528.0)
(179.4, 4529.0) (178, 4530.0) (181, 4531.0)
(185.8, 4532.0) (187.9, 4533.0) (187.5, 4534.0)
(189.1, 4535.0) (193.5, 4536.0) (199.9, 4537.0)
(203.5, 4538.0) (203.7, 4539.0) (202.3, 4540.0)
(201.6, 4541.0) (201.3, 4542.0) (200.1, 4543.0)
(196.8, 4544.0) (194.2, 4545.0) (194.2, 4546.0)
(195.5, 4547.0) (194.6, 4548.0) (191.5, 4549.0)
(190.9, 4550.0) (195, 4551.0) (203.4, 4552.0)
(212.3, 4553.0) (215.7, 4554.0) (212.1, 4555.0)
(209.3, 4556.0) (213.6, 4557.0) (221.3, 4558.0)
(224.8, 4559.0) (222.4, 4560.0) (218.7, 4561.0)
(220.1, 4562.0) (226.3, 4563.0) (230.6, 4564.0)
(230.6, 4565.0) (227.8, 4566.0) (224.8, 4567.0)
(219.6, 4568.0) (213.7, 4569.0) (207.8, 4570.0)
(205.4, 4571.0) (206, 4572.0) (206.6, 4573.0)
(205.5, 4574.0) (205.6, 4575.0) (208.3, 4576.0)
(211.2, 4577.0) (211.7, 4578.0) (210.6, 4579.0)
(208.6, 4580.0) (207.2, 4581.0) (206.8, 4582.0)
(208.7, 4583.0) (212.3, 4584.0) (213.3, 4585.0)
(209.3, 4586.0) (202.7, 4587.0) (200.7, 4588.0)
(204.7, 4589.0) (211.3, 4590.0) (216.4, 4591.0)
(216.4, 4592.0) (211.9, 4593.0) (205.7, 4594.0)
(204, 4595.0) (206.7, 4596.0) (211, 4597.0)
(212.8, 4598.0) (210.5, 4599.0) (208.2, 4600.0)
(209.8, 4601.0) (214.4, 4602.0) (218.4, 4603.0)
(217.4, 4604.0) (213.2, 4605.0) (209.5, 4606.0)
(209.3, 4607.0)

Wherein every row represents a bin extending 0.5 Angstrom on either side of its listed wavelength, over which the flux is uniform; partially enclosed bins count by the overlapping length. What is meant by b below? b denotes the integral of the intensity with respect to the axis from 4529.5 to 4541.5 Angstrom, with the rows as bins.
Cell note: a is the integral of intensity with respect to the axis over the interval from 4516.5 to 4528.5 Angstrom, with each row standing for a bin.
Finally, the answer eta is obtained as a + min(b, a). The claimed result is 4741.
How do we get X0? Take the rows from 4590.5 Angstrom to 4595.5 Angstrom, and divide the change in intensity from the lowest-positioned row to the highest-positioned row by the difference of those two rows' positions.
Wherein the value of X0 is -3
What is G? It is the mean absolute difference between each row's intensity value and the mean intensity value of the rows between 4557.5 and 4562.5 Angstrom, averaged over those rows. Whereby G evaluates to 1.7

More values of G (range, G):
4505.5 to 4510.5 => 1.8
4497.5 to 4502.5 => 3.8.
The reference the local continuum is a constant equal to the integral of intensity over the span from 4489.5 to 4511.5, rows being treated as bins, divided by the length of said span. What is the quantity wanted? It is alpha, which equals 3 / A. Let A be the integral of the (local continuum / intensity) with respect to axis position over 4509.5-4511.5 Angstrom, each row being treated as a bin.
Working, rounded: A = 1.960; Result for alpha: 1.53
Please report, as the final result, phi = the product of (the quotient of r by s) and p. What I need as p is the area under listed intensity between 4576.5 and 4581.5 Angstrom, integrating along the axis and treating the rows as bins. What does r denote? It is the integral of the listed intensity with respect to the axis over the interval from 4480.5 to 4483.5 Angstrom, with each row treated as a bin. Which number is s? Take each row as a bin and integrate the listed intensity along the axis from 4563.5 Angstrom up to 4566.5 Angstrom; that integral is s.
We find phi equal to 973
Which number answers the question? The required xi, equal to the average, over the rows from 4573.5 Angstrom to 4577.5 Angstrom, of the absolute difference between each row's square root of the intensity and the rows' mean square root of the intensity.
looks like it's 0.073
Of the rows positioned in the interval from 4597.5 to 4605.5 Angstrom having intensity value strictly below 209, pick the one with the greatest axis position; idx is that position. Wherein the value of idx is 4600.0 Angstrom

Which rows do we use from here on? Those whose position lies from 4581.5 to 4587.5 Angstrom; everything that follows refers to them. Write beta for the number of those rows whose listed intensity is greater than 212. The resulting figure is 2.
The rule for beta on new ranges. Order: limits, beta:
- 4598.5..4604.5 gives 3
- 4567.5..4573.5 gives 2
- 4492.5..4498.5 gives 0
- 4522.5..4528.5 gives 0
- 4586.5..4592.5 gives 2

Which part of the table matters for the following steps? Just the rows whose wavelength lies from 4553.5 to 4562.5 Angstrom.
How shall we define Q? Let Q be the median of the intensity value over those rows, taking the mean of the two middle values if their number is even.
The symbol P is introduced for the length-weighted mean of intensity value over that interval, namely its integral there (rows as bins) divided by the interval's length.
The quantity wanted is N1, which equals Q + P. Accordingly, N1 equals 436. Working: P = 218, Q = 219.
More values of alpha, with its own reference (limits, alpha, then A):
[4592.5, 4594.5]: 1.51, 1.981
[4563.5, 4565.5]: 1.67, 1.793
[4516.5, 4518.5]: 1.57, 1.914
